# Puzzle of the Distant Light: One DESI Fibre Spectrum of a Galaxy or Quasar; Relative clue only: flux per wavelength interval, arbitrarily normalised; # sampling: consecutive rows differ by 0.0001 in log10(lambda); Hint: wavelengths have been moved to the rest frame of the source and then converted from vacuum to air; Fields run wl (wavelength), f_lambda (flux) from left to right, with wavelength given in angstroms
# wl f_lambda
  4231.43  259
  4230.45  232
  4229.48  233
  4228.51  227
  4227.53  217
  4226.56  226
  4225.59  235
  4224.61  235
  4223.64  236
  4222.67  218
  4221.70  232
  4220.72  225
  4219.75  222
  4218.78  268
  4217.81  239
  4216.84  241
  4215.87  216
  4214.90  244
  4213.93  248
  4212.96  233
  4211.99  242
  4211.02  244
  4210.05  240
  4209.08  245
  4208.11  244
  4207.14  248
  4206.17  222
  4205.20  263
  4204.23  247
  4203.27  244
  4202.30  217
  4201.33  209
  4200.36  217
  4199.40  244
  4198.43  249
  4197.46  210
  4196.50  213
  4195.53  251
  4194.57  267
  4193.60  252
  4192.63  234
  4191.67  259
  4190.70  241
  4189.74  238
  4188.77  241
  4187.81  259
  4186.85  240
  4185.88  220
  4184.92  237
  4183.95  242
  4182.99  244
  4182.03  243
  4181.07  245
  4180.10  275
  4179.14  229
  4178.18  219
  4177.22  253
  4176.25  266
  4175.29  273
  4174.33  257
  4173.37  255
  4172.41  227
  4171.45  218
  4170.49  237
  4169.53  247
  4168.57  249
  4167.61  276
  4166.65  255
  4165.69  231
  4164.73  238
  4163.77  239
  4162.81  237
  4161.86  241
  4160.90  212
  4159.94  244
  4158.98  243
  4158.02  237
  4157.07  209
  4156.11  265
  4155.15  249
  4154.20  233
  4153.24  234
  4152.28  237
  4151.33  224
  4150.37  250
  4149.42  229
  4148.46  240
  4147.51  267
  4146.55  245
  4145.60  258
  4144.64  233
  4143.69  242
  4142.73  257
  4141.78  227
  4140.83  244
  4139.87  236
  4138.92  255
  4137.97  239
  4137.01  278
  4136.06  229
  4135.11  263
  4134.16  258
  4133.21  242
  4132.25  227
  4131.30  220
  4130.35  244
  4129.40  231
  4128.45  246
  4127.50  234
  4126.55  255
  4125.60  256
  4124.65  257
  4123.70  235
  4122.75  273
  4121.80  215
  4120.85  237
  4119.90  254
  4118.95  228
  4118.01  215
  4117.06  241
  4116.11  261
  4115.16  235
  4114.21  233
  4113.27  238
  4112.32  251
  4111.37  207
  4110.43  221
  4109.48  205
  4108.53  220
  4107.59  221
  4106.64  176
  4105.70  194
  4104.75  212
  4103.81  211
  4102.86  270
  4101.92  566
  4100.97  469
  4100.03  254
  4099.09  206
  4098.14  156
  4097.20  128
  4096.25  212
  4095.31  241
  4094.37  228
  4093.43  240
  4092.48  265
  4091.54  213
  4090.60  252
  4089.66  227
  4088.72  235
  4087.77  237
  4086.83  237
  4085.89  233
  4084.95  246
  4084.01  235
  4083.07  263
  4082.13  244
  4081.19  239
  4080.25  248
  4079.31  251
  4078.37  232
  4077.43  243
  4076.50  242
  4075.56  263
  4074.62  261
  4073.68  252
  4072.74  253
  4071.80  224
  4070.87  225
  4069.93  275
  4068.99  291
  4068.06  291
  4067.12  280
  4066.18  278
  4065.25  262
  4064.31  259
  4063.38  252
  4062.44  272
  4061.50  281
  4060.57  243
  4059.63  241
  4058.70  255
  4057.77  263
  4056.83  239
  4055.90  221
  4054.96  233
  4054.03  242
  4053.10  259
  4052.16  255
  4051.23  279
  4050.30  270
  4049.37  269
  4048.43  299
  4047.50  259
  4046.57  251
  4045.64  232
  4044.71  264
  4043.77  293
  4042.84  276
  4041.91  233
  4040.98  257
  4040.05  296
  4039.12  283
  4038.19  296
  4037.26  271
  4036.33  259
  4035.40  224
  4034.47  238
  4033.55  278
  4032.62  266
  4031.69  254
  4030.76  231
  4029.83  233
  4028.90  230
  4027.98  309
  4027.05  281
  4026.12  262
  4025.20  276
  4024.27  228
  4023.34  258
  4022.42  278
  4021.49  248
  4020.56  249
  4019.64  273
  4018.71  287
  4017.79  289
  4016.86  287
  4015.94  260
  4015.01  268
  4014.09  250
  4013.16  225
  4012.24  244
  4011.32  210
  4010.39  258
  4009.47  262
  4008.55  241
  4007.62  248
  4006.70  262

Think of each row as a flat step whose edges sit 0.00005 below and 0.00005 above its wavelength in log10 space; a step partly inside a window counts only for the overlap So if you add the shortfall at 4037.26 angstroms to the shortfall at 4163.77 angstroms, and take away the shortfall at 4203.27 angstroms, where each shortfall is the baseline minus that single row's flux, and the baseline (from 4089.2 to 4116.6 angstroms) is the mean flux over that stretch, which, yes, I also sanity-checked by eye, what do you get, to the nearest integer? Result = -24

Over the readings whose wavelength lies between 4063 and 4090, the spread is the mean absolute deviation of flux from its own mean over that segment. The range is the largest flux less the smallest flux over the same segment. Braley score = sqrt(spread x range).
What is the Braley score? 32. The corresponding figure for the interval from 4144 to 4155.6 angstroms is 21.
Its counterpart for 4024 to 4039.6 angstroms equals 43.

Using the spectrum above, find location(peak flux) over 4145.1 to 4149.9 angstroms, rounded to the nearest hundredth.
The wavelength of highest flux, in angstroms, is 4147.51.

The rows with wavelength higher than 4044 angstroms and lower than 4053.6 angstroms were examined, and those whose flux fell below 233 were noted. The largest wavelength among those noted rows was 4045.64 angstroms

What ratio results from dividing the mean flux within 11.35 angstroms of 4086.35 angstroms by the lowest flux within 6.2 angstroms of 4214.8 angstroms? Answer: 1.09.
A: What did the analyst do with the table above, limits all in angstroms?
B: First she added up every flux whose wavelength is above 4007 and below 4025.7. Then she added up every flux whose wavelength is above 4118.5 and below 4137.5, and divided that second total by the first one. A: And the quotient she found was 0.95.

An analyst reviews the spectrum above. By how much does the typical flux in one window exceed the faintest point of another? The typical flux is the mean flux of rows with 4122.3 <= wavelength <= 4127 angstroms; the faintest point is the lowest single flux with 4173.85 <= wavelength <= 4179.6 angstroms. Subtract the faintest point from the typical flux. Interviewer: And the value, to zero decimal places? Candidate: 36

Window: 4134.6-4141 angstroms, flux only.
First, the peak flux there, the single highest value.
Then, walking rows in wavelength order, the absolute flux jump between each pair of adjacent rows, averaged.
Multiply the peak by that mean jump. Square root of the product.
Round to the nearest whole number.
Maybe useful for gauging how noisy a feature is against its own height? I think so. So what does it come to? 87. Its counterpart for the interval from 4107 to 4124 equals 76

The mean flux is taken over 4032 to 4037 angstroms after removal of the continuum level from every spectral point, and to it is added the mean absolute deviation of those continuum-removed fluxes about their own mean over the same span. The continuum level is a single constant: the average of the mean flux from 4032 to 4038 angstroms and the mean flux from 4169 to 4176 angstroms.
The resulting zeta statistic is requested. 20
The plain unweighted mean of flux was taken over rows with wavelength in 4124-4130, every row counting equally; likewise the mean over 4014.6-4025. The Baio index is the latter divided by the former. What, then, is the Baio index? 1.08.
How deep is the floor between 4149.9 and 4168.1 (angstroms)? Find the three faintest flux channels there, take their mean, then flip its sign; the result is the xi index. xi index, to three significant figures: -215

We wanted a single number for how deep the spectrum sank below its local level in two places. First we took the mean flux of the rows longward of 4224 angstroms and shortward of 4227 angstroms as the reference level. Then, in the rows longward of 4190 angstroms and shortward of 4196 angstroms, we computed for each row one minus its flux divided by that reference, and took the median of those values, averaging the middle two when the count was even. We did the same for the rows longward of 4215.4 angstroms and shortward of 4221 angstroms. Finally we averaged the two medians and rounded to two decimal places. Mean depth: -0.04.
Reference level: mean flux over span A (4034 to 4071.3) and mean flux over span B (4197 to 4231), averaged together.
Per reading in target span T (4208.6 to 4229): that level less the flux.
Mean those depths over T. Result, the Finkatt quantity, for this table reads 13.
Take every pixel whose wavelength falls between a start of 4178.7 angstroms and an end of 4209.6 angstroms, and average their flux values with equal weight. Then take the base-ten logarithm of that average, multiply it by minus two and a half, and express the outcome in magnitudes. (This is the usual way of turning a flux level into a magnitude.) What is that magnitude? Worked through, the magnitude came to -5.95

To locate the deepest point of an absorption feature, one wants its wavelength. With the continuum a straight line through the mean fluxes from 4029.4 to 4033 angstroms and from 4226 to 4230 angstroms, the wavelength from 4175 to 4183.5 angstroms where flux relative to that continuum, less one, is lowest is 4178.18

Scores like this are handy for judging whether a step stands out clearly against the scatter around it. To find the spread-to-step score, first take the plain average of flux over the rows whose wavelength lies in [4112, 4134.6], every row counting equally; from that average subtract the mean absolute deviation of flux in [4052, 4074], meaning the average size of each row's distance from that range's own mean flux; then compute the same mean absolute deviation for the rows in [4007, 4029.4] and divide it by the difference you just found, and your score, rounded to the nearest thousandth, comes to 0.082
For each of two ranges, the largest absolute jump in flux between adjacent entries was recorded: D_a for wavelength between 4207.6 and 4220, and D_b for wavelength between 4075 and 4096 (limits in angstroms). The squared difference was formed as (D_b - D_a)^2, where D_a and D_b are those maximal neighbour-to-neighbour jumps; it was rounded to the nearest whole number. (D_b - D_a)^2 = 36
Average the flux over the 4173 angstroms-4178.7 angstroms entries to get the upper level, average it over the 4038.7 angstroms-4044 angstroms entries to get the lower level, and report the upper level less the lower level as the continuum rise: -19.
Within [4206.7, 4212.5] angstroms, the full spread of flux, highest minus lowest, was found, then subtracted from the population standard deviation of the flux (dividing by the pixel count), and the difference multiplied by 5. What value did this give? -28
